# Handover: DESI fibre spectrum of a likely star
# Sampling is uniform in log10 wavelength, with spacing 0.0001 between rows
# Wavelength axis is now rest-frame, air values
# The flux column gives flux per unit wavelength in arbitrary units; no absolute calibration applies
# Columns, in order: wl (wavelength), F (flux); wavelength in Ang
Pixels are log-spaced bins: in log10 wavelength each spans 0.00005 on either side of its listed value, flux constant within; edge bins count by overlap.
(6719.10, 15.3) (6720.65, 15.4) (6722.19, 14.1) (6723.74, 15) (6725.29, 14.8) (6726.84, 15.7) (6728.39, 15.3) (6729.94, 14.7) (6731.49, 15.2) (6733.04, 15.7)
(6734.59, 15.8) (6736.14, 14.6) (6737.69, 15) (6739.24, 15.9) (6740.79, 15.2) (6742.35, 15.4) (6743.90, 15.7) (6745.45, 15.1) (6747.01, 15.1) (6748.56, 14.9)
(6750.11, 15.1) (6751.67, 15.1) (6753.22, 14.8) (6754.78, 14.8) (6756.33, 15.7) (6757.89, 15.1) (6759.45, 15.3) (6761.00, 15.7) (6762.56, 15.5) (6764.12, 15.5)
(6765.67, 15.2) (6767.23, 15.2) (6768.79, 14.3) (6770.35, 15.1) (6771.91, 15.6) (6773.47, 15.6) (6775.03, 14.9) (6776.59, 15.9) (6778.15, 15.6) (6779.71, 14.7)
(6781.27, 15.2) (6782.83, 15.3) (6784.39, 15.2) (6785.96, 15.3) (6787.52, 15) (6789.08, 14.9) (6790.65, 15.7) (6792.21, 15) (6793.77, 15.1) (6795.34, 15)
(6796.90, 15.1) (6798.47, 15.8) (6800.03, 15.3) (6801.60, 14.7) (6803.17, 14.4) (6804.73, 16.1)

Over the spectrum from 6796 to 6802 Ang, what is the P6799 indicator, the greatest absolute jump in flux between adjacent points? 0.70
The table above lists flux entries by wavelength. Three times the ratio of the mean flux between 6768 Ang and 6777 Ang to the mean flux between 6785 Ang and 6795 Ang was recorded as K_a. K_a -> 3.01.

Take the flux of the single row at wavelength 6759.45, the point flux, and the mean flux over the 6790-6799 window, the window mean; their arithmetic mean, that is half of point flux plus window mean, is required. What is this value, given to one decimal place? 15.3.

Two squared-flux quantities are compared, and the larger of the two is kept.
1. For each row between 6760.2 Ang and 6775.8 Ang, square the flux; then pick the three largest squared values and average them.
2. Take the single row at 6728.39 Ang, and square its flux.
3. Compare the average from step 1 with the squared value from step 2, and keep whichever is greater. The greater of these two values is 244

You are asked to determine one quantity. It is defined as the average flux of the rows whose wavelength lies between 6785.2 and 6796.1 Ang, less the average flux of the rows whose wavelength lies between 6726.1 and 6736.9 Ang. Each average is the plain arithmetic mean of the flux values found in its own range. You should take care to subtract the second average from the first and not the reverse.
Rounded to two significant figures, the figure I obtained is -0.14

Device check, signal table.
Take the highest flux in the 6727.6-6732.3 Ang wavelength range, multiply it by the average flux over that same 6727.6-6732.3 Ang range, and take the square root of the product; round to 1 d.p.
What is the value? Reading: 15.2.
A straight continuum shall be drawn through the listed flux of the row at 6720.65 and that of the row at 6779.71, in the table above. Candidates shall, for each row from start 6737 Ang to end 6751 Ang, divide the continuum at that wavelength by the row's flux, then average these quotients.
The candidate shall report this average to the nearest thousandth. 0.991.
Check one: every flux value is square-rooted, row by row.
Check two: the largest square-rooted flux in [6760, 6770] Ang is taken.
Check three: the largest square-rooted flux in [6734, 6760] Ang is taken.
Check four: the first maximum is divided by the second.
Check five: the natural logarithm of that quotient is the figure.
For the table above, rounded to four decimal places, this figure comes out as -0.0063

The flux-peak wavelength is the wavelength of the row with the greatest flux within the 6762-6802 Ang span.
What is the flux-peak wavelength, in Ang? 6776.59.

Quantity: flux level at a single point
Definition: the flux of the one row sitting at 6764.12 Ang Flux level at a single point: 15.5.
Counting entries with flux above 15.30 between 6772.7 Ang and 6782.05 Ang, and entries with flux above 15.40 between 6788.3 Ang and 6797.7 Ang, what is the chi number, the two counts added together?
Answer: 4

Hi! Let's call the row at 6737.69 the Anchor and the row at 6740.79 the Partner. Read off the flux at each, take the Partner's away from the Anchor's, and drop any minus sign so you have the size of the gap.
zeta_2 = 0.20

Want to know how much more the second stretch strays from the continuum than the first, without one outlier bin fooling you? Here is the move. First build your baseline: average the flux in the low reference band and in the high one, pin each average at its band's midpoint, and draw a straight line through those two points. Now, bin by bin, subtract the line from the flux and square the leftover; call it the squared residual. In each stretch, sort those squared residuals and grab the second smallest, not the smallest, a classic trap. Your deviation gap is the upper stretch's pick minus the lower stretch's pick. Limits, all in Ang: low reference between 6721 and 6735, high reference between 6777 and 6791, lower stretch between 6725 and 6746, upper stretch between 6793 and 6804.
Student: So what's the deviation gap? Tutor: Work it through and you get 0.012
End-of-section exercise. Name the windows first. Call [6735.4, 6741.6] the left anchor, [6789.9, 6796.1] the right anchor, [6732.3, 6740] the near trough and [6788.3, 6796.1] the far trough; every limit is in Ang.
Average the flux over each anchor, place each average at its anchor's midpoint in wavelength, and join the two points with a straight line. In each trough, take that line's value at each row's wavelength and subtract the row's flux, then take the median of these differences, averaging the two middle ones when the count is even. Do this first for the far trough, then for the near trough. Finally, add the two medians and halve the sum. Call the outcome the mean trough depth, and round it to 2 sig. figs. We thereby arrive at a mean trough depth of -0.16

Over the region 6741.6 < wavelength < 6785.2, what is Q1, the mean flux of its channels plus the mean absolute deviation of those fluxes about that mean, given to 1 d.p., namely 15.5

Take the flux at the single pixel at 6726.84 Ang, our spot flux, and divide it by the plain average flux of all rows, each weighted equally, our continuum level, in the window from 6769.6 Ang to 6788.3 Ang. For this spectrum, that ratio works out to 1.03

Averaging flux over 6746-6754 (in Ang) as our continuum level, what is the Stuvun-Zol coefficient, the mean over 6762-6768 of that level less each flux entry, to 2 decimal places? -0.35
